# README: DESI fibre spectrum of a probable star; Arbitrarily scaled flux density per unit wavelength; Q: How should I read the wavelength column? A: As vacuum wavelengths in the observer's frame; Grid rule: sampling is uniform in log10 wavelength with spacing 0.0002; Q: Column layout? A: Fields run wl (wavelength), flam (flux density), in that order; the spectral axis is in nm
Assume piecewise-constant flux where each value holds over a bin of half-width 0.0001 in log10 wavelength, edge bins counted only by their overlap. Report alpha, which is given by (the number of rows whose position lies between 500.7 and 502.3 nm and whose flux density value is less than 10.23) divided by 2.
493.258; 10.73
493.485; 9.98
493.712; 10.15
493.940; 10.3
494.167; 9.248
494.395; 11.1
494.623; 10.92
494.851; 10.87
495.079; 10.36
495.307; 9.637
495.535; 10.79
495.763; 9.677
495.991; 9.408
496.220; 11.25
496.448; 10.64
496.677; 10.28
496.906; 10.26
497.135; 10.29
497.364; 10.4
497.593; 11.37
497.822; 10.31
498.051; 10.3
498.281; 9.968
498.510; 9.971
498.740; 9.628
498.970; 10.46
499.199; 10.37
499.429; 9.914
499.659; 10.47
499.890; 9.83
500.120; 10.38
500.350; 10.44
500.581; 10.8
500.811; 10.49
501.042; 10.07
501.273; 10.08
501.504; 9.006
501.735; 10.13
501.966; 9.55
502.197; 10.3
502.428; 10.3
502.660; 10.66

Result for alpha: 2.50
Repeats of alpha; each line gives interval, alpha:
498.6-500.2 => 1.50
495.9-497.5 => 0.50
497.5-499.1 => 1.50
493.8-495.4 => 1.00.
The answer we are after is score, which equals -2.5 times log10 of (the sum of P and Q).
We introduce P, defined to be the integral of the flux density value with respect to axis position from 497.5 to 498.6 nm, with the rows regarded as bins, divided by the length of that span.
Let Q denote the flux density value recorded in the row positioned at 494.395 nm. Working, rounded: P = 10.38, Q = 11.1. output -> -3.33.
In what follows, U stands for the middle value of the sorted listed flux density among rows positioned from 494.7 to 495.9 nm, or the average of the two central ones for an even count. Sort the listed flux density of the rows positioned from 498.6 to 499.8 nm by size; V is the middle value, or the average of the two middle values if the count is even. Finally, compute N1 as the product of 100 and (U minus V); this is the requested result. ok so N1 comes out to -1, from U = 10.36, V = 10.4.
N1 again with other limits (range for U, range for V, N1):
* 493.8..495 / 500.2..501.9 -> 74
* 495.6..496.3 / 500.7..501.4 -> -40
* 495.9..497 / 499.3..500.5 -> -10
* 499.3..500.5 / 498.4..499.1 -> 41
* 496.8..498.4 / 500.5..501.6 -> 22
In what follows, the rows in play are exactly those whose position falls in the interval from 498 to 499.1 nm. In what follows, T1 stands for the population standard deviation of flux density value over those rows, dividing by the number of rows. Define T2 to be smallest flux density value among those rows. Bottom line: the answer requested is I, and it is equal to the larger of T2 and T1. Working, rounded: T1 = 0.3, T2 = 9.628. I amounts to 9.6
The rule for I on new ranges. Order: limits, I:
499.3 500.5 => 9.8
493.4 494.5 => 9.2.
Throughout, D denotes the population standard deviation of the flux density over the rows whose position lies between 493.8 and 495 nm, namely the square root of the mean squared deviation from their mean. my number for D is 0.68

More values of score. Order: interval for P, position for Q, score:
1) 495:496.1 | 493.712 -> -3.26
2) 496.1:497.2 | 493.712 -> -3.29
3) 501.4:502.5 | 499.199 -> -3.26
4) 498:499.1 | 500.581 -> -3.30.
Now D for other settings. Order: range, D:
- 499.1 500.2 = 0.27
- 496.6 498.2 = 0.37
